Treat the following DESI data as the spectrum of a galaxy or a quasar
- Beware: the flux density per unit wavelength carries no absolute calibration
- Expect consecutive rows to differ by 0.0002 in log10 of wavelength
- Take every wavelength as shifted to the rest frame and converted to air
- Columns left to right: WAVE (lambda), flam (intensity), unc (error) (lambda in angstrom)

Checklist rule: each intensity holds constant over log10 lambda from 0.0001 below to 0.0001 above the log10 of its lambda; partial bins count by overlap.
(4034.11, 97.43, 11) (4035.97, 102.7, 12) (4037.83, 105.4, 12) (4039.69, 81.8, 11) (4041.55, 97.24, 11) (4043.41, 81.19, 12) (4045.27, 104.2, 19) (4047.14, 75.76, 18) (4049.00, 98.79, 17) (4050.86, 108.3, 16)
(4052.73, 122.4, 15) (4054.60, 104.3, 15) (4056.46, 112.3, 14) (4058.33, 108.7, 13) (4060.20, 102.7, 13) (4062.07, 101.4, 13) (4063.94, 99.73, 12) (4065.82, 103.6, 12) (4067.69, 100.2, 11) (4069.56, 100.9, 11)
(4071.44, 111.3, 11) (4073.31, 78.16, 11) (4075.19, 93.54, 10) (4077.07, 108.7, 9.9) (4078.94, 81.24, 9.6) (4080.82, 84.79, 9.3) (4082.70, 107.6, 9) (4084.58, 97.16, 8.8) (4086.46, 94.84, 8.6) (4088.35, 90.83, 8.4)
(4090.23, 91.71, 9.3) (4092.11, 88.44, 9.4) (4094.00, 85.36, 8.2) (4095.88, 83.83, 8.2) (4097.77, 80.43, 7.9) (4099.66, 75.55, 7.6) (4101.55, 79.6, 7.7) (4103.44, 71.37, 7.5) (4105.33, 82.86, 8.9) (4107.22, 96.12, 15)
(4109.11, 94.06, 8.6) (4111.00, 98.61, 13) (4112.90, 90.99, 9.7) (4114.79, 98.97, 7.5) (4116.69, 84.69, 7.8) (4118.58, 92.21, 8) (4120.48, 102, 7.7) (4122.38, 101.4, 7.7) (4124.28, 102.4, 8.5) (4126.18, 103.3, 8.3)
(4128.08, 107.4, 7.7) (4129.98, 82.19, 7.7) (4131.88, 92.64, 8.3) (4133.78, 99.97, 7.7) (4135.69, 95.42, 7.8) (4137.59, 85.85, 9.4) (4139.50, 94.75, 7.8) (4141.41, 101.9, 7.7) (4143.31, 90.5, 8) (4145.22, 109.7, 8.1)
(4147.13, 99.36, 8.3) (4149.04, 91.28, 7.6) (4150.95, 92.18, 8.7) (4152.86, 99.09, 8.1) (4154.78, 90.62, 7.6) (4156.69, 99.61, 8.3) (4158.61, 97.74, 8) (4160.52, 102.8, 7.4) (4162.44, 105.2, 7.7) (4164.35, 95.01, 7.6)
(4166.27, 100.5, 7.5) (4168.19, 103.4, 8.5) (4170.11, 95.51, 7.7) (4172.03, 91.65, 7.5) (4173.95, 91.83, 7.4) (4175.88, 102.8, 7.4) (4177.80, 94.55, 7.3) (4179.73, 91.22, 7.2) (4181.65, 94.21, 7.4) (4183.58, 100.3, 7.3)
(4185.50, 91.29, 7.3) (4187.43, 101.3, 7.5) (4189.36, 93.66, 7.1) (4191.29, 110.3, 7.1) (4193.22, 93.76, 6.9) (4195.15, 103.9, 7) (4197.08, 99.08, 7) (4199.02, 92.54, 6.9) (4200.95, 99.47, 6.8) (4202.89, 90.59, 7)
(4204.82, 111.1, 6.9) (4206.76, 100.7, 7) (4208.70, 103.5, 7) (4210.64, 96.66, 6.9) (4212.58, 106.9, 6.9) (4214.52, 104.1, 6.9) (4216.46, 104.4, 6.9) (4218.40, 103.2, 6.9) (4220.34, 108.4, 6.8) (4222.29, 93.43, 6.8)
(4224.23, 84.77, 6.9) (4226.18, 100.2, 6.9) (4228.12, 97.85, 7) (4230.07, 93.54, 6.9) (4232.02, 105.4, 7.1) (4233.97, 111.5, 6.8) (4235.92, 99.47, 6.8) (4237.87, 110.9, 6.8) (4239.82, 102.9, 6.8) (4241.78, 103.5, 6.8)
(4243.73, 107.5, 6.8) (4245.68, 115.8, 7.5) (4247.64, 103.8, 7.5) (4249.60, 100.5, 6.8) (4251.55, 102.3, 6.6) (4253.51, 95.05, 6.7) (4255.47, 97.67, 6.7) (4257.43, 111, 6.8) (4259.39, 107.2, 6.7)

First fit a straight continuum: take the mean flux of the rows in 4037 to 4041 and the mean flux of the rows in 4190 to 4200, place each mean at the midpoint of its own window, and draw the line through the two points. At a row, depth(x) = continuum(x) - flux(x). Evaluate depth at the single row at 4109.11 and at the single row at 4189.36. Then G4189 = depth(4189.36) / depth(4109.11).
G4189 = 2.5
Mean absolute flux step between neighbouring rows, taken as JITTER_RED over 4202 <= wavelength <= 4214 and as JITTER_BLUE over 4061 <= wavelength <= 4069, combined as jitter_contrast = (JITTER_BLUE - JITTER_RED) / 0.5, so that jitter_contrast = -14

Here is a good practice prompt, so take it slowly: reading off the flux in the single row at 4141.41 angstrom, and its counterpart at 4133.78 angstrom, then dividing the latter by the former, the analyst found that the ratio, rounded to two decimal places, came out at 0.98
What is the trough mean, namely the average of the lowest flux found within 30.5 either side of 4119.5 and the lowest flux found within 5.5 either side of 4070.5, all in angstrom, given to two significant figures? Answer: 75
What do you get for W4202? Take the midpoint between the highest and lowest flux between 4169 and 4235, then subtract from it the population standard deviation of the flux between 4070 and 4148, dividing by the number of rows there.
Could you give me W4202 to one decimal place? 88.3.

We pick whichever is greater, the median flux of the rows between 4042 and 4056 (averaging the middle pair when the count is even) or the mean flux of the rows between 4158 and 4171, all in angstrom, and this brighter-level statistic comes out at 104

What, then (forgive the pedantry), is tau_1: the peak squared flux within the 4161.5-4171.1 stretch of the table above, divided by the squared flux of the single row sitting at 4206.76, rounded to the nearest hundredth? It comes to 1.09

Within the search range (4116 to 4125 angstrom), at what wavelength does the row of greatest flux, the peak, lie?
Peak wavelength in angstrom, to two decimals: 4124.28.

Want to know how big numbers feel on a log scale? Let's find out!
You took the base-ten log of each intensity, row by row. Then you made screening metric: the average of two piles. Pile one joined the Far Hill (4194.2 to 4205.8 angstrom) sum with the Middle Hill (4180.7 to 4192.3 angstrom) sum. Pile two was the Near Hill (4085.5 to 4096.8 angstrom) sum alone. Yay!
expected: 17.82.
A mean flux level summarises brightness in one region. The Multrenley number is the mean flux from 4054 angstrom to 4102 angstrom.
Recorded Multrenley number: 94.9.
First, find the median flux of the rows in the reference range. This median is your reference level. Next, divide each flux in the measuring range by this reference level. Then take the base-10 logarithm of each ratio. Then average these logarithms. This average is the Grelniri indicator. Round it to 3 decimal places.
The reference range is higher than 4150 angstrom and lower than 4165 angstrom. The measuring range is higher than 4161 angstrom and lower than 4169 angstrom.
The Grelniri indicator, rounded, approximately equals 0.011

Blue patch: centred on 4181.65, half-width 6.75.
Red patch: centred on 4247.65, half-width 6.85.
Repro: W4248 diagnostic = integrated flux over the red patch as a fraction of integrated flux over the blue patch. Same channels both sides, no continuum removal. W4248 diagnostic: 1.095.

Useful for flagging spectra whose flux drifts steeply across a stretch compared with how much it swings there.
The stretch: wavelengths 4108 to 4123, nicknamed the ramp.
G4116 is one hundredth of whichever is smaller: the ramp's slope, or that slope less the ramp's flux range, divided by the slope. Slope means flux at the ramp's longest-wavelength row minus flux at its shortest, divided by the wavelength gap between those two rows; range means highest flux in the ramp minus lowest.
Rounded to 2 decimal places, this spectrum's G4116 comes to -0.30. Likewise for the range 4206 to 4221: -0.20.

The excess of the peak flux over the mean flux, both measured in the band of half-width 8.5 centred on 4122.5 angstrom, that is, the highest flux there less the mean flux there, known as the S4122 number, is 10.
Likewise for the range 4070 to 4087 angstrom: 16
